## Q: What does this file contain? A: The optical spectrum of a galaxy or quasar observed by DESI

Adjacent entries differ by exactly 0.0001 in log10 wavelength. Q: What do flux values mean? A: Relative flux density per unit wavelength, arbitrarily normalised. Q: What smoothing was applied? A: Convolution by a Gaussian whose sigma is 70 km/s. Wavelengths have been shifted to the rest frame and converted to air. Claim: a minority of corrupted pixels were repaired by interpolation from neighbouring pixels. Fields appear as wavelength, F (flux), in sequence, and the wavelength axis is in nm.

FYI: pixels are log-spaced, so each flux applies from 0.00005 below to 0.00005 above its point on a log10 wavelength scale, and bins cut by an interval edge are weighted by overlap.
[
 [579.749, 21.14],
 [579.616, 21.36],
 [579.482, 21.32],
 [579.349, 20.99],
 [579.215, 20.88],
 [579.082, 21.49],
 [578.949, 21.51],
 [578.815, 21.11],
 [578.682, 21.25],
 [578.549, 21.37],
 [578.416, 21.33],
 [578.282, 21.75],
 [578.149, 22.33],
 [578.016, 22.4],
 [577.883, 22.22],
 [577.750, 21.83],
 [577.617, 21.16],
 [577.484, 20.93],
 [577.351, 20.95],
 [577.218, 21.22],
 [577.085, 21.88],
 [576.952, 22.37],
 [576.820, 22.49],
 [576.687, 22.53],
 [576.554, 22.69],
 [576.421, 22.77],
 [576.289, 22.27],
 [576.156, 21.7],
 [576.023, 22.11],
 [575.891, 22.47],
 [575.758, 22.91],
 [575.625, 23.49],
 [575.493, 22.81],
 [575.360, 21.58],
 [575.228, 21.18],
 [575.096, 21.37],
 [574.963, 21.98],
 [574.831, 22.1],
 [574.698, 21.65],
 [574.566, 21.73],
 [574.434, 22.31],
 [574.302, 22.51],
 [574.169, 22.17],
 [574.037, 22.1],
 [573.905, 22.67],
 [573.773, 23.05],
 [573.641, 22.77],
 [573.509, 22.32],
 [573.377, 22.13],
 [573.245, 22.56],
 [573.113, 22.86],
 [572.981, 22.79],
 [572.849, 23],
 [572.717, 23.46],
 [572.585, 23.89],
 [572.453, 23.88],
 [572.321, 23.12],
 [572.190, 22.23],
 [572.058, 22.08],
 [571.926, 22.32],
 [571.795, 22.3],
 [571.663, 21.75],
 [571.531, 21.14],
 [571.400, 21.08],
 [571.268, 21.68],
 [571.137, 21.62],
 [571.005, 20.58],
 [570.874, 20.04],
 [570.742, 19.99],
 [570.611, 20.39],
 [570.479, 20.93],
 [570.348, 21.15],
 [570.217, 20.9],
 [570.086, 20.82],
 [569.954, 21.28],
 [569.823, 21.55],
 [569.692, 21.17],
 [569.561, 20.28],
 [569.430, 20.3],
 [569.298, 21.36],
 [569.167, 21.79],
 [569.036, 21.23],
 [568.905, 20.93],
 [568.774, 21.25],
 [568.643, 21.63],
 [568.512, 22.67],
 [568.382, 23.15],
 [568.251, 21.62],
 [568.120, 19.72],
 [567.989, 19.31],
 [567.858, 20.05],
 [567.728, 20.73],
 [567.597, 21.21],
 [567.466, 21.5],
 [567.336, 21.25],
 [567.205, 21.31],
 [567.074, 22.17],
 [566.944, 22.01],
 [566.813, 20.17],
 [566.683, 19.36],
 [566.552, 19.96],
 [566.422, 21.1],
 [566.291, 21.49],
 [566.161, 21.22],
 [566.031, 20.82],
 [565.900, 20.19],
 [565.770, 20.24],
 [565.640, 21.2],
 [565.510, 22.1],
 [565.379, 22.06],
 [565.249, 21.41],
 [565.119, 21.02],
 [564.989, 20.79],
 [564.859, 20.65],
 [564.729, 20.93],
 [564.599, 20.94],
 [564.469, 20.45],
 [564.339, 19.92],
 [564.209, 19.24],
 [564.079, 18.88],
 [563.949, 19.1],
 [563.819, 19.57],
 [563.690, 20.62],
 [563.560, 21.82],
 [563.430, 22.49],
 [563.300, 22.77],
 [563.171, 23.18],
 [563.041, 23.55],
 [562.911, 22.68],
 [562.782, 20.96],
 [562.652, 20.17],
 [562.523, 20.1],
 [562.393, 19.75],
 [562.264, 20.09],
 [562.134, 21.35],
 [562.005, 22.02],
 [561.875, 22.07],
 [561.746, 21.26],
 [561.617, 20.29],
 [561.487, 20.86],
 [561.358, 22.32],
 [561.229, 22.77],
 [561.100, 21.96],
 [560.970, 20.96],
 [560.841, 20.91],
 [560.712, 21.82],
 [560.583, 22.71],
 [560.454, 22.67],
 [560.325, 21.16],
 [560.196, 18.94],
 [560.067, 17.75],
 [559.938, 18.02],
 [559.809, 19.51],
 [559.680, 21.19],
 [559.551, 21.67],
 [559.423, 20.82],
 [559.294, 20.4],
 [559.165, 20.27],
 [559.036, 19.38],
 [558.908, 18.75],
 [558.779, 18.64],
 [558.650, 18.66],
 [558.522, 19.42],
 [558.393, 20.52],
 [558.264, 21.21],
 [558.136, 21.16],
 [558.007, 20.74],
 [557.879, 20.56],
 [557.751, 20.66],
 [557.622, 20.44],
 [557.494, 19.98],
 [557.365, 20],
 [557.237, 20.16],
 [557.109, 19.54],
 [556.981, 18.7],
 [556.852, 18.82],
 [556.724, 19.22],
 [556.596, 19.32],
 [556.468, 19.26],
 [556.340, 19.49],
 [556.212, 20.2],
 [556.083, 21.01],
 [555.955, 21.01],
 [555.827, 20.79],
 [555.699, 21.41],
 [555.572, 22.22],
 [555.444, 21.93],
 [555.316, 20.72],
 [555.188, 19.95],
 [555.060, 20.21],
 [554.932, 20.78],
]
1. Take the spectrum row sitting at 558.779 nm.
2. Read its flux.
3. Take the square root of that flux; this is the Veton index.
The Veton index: 4.32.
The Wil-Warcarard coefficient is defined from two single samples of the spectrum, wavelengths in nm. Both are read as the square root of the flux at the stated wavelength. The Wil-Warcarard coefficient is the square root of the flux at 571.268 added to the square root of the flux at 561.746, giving 9.3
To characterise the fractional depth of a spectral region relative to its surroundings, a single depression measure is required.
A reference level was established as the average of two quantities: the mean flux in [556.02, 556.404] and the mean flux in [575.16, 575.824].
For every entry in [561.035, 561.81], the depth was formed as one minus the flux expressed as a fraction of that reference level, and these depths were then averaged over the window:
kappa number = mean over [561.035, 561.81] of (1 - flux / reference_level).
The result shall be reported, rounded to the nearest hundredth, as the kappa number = -0.01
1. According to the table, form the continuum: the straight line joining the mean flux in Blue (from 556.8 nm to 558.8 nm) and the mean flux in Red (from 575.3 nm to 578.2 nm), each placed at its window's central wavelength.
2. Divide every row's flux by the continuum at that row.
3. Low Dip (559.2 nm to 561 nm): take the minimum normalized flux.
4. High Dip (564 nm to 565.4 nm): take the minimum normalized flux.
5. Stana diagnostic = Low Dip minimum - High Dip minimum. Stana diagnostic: -0.035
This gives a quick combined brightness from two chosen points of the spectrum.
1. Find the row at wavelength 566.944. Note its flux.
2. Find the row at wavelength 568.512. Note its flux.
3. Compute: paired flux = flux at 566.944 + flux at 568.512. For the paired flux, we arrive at 44.7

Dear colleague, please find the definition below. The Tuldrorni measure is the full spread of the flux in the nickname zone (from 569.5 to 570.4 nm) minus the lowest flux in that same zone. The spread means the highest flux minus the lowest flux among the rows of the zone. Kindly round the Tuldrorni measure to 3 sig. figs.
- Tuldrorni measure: -19.0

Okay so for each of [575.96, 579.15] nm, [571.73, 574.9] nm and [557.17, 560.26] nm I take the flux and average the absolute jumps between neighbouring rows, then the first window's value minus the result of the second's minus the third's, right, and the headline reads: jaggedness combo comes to 0.49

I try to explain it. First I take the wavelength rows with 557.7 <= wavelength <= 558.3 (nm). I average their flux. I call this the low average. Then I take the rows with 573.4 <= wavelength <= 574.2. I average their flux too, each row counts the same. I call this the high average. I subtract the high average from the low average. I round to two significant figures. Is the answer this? -1.6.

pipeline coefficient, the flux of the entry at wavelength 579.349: 20.99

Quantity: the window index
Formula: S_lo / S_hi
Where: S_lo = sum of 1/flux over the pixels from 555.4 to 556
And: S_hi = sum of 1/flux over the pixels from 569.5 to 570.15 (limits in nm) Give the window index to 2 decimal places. 0.98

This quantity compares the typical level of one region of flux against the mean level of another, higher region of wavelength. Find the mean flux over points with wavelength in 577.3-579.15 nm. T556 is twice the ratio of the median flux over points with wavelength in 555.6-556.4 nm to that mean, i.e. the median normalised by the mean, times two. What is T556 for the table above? 1.94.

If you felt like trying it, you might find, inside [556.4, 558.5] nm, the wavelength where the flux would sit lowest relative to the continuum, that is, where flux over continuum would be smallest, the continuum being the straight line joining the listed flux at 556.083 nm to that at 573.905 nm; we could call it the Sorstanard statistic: 556.981 nm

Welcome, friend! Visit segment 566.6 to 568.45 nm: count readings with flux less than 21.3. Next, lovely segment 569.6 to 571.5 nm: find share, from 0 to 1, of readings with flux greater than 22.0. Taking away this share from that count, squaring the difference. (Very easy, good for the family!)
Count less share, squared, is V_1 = 64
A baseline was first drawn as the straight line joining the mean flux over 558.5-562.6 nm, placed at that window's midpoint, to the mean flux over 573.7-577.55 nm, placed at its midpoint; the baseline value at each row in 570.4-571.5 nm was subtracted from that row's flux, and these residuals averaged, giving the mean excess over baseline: -0.86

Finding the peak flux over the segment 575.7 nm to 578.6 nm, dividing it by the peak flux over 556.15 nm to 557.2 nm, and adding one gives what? 2.13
